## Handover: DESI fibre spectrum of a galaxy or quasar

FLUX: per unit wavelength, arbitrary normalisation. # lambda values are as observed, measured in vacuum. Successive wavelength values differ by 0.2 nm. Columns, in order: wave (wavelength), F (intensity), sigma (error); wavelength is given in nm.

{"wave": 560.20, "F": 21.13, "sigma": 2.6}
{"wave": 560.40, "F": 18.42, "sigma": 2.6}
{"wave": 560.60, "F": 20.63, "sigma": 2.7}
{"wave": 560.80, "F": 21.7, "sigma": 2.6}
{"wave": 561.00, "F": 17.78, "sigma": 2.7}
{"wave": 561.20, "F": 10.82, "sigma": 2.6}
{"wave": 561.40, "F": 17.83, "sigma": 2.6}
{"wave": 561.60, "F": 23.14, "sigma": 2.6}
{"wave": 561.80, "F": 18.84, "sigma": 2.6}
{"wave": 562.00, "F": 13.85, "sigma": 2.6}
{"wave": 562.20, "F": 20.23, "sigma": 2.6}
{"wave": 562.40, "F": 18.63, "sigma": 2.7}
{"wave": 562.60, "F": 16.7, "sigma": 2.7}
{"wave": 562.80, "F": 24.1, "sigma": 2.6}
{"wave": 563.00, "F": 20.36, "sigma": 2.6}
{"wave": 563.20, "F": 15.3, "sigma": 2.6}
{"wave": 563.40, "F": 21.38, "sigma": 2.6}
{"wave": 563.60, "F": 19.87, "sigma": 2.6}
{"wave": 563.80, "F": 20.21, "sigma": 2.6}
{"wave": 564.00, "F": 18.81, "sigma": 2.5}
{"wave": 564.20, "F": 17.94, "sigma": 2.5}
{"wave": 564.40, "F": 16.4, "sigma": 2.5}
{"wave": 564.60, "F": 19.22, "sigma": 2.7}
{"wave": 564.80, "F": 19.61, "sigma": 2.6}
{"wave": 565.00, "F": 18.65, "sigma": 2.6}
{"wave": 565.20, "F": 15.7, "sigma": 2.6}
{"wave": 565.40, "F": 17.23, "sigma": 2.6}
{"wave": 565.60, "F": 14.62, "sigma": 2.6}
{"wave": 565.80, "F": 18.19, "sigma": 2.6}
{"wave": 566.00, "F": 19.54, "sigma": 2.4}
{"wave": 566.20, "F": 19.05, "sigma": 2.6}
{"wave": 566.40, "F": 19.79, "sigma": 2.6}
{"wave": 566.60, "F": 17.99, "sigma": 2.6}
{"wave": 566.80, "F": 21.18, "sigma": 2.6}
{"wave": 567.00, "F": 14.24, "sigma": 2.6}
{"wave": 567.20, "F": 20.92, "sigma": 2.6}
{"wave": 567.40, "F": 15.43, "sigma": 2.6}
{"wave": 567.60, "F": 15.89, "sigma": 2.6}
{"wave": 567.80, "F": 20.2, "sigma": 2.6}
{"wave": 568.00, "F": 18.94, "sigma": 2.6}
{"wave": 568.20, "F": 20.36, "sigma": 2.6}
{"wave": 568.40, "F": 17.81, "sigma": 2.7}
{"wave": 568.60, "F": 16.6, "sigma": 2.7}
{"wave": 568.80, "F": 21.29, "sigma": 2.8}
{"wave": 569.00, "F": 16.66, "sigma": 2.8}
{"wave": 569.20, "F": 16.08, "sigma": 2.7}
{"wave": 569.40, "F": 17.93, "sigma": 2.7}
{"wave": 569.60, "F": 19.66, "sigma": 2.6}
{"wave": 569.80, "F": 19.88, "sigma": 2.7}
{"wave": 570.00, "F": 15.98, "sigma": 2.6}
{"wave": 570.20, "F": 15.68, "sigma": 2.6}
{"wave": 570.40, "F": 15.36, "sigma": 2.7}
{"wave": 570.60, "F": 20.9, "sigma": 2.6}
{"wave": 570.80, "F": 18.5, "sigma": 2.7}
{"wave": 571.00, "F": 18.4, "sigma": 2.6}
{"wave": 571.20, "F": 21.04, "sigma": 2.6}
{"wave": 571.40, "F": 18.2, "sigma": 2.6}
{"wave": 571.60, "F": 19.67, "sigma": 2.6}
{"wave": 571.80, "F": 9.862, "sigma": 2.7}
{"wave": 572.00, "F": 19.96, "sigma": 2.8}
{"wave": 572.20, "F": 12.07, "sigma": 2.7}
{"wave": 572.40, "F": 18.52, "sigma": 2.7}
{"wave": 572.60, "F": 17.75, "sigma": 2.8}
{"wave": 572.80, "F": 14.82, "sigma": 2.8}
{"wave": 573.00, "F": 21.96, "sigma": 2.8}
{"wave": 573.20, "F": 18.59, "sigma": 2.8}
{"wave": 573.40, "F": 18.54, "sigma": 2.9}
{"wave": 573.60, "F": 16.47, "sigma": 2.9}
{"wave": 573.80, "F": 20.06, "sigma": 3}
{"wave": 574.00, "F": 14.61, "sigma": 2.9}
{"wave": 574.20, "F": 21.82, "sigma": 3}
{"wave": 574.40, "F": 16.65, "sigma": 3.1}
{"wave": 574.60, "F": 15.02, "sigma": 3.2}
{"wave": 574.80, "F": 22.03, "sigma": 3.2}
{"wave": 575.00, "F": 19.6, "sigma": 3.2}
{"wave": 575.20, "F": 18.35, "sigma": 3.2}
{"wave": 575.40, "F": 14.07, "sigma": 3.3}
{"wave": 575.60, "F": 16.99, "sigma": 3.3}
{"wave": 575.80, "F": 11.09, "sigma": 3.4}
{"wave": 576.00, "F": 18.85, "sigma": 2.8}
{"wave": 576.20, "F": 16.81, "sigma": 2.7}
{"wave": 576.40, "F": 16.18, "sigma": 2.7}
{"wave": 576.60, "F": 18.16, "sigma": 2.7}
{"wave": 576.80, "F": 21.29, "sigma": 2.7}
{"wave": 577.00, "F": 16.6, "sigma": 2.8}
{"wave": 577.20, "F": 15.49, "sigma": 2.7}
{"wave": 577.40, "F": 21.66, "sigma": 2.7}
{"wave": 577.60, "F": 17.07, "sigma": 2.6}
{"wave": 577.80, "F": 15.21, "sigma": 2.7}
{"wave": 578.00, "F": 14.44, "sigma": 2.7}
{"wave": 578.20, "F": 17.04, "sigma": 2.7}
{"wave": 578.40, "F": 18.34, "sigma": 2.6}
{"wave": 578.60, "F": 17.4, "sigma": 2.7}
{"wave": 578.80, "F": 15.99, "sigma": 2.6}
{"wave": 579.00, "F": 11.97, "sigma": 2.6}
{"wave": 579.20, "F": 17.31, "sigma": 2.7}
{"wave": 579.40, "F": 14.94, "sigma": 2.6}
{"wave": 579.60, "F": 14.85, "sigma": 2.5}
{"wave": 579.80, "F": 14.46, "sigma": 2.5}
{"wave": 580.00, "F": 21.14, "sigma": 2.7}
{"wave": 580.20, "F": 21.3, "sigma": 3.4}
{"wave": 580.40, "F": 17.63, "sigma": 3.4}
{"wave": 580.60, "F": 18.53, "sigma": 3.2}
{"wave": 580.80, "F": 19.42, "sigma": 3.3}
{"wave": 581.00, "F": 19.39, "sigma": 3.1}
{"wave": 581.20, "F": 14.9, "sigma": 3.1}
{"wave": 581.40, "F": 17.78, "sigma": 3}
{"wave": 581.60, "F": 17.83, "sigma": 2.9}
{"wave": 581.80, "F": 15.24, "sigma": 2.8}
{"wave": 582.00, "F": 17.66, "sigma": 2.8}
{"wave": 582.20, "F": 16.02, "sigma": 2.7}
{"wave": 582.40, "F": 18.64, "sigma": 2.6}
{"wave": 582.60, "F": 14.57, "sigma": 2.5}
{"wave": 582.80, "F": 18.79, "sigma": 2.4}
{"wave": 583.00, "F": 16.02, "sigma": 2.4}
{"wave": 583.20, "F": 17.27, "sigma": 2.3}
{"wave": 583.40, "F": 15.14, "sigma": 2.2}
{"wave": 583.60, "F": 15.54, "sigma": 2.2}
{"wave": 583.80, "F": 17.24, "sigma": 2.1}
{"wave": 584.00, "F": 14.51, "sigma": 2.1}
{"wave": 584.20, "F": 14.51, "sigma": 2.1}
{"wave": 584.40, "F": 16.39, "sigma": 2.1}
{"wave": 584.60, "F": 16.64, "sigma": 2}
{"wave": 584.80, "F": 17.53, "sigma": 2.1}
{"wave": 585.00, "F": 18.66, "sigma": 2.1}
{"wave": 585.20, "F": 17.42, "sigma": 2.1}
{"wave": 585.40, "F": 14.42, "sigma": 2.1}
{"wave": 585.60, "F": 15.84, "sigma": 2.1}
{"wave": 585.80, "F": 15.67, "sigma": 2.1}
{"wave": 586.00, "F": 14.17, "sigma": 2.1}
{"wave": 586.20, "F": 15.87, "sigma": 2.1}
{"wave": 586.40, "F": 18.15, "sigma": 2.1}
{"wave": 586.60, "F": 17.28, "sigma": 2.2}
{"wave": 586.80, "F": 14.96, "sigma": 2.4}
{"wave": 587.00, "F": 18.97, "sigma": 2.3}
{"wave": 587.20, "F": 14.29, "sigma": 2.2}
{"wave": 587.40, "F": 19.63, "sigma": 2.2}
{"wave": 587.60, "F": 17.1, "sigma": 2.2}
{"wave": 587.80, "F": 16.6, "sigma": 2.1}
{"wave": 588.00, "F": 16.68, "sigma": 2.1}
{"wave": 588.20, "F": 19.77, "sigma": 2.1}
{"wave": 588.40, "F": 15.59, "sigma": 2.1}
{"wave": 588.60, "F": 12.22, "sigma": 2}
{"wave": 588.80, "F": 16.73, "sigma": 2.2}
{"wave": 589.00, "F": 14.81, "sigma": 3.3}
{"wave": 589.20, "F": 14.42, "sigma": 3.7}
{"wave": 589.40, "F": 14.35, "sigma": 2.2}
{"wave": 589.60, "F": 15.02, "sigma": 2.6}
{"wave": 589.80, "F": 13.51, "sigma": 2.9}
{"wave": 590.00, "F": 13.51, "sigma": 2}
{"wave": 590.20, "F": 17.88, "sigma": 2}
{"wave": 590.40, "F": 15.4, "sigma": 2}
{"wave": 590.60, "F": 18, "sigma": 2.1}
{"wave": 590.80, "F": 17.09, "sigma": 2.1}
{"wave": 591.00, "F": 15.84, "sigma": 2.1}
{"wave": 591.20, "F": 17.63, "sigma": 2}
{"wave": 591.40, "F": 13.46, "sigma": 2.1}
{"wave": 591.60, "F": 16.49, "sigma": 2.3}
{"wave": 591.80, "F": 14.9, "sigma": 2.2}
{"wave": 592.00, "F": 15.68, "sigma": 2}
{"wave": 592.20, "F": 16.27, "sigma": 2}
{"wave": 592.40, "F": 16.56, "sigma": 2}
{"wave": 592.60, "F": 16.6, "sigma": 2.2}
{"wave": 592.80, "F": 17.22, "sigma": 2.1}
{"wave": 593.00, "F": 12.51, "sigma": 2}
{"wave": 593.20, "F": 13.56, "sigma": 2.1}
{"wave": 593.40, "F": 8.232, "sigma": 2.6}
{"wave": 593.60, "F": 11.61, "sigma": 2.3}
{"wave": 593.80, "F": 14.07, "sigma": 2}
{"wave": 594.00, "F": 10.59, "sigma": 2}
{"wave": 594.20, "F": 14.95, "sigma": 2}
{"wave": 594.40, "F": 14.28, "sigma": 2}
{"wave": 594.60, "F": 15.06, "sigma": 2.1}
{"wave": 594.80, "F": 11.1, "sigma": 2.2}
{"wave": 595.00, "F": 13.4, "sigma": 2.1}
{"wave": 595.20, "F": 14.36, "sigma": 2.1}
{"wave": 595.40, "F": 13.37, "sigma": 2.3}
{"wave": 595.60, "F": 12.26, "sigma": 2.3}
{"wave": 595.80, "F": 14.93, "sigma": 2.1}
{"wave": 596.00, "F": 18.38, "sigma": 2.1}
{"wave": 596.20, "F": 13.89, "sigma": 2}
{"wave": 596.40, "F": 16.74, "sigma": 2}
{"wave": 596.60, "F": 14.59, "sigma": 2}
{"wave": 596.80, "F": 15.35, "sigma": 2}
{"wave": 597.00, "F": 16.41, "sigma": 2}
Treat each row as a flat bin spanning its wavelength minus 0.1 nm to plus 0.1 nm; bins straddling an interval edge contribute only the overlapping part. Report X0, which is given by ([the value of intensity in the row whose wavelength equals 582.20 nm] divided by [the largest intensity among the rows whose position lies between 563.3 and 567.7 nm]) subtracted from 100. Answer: 99.25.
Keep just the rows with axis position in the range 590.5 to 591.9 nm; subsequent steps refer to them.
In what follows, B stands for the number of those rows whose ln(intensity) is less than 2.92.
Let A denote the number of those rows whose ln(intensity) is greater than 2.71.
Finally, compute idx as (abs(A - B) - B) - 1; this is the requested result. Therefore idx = -6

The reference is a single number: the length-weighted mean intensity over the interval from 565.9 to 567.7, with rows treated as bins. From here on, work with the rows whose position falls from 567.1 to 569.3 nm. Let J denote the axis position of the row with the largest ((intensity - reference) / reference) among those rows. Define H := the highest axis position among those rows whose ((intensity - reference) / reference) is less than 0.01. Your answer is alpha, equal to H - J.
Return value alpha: 0.40 nm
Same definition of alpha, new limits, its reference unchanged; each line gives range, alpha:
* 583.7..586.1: 1.00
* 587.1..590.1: 1.80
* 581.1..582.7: 0.20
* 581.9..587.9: 0.40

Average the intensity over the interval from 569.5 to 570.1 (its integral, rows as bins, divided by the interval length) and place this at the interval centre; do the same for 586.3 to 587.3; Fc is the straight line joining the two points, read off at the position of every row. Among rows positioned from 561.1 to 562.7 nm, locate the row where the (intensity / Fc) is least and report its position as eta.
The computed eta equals 561.20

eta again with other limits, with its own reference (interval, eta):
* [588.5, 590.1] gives 588.60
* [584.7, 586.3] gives 586.00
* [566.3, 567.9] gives 567.00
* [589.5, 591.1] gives 589.80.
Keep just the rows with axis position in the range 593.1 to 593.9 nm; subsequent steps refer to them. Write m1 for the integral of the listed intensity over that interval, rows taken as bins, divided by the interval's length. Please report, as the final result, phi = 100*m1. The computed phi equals 1187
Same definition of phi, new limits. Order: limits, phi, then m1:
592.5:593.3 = 1497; 15.0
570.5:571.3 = 1971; 19.7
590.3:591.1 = 1658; 16.6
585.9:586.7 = 1637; 16.4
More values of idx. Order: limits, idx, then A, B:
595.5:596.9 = -4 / 3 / 7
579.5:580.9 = -4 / 5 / 4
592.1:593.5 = -5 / 4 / 7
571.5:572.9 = -5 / 4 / 5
